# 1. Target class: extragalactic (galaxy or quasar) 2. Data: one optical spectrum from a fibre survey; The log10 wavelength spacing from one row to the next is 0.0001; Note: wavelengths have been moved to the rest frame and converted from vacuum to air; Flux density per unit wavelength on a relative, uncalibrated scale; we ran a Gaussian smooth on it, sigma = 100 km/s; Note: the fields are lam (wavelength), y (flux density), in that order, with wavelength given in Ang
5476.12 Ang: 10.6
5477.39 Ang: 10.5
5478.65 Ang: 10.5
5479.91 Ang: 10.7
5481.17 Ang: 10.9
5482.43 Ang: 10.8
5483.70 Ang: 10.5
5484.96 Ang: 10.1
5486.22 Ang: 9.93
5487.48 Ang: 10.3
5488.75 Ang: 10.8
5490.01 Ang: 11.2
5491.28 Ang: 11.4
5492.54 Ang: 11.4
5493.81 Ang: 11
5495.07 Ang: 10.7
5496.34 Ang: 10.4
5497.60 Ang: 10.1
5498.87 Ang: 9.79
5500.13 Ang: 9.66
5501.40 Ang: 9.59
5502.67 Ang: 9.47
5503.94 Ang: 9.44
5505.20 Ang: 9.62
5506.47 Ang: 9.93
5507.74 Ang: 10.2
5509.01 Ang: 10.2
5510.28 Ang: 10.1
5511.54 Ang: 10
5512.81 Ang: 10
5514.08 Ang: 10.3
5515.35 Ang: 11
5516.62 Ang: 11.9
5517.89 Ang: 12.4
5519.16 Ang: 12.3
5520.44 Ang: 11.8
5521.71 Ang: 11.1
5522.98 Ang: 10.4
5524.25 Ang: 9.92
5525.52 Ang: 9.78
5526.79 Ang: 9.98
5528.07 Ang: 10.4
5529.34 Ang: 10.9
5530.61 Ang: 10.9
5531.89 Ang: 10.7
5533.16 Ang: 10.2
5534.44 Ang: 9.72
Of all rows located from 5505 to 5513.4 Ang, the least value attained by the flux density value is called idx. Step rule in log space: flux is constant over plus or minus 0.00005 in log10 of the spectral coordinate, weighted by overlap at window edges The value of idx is 9.62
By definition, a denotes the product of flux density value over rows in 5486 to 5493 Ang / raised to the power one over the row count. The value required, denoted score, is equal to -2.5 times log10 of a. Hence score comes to -2.59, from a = 10.8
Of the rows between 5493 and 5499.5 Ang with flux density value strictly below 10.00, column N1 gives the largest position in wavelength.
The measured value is 5498.87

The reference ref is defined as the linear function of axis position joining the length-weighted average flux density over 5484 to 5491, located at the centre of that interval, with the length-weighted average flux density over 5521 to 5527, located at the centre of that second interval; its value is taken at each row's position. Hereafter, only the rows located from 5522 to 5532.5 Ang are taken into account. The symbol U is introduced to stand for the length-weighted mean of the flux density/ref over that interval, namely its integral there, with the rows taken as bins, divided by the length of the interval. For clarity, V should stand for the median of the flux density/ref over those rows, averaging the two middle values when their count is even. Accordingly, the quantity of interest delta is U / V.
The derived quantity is 1.001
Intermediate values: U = 1.01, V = 1.01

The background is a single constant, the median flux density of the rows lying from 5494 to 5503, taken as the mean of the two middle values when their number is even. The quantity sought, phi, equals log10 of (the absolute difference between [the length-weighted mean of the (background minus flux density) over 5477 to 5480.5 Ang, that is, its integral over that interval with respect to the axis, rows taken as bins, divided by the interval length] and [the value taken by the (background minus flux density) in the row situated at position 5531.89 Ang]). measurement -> -0.9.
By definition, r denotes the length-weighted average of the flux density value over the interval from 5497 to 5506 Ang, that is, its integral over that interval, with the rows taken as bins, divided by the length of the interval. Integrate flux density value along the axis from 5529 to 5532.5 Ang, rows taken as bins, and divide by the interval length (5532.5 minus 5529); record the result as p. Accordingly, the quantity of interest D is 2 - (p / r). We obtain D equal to 0.88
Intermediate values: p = 10.82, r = 9.7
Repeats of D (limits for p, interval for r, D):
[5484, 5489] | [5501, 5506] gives 0.92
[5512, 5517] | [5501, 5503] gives 0.87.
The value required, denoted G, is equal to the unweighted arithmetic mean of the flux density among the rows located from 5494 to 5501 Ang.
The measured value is 10.1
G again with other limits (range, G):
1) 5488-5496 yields 11.1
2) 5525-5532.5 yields 10.4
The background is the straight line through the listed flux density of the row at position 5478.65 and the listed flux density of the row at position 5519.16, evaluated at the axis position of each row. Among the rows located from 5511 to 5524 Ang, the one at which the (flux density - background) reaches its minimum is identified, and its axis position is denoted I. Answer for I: 5522.98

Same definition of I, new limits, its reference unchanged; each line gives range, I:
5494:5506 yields 5503.94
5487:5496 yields 5487.48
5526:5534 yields 5533.16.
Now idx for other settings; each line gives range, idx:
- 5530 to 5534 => 10.2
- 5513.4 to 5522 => 10.3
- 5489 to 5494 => 11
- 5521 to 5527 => 9.78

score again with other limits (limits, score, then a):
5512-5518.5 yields -2.61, 11.1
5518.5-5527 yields -2.58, 10.7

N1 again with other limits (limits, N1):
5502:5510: 5506.47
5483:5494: 5486.22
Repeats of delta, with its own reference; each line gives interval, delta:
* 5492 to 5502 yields 1.007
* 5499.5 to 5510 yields 1.015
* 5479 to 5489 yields 0.991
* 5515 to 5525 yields 0.990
